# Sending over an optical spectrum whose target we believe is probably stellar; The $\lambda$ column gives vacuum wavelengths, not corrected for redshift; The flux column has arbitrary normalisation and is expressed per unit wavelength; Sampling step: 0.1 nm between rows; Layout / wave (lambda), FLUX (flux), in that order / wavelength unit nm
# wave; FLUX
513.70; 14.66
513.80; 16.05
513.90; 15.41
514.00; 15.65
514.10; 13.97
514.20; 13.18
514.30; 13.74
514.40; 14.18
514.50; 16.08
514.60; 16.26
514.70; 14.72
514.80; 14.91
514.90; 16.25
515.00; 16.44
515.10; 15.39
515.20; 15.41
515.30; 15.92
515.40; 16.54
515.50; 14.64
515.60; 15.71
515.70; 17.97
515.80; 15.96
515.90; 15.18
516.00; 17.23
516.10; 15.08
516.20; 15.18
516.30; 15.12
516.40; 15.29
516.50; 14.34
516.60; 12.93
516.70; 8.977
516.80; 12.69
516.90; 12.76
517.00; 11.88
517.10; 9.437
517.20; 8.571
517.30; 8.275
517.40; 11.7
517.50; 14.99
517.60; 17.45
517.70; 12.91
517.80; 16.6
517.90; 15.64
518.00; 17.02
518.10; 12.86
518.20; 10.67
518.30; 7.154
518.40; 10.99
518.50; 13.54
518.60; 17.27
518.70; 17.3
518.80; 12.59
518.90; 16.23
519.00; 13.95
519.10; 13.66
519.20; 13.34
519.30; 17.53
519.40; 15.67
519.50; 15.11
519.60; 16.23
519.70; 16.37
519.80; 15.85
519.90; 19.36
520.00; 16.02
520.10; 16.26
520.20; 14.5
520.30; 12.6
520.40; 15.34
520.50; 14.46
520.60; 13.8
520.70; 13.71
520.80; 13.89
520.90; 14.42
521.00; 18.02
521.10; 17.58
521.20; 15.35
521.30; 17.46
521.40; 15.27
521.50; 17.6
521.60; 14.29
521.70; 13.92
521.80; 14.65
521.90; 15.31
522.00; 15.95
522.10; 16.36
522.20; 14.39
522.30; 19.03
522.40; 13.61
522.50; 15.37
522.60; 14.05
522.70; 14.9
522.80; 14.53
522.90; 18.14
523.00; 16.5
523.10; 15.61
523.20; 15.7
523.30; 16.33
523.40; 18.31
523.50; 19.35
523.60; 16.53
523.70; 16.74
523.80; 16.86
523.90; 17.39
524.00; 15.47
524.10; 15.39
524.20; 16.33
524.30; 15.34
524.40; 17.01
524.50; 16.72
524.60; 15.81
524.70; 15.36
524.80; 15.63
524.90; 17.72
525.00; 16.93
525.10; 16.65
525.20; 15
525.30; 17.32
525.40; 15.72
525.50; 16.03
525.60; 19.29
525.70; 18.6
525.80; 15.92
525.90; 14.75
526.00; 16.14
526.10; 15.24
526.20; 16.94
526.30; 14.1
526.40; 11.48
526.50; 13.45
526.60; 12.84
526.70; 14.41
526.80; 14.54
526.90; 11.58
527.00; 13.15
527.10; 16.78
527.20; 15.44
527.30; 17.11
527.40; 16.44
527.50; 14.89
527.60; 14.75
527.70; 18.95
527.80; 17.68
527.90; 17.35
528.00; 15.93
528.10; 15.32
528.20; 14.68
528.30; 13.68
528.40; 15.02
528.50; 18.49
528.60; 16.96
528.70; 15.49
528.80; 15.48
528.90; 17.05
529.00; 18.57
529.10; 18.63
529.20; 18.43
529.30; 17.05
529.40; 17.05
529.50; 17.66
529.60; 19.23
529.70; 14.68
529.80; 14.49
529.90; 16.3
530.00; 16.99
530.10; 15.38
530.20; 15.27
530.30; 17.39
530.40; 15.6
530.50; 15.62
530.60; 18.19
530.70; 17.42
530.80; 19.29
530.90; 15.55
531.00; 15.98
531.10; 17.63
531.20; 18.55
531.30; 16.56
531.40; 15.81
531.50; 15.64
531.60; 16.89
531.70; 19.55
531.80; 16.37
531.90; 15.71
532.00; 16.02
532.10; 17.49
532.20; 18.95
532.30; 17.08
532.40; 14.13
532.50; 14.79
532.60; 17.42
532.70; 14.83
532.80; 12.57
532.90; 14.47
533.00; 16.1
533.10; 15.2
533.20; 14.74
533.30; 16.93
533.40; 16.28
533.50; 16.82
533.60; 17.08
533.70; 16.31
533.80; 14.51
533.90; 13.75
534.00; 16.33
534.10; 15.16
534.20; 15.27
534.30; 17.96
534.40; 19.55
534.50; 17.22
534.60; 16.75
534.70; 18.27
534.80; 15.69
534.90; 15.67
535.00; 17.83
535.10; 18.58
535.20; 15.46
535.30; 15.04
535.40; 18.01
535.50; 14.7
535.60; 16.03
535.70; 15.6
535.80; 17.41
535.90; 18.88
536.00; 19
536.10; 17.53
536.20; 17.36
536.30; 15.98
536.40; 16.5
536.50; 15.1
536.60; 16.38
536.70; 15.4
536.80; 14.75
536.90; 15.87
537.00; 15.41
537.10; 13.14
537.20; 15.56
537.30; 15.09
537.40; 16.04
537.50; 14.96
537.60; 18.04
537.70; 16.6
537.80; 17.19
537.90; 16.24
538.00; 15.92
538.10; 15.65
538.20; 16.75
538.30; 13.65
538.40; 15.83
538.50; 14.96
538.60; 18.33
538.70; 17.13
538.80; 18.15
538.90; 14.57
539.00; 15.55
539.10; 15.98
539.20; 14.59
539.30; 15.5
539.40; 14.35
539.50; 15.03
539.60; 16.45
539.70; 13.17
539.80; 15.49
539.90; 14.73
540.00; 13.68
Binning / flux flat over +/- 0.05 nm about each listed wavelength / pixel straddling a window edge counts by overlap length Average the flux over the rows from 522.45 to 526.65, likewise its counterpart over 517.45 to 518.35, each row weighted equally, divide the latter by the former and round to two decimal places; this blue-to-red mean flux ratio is 0.87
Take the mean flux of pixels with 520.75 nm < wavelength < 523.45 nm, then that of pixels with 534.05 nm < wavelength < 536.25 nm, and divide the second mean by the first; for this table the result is 1.073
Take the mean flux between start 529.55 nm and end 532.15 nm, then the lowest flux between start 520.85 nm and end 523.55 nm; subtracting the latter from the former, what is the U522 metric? 3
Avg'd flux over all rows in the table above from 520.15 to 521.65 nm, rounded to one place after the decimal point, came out 15.2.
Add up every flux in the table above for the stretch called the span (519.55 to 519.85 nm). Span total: 48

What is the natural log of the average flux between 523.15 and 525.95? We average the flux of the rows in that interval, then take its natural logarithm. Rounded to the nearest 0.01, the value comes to 2.81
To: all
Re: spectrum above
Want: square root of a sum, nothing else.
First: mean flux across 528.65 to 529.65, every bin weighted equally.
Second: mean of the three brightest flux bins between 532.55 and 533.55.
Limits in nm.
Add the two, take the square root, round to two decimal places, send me 5.88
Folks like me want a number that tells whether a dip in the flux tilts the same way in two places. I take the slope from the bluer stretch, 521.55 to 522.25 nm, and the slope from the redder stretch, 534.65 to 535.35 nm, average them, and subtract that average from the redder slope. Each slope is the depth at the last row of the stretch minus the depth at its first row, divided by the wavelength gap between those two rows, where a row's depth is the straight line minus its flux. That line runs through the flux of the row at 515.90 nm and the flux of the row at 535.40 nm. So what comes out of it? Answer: 2.8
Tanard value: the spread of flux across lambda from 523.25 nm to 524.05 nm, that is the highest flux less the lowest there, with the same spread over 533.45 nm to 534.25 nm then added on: 7.21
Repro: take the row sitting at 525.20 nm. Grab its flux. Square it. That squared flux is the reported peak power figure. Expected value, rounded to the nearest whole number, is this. 225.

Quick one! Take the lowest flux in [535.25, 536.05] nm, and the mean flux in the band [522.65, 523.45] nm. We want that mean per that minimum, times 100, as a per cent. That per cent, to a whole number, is 111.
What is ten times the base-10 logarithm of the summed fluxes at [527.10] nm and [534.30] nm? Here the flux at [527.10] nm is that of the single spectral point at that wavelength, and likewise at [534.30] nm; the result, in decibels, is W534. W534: 15.4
